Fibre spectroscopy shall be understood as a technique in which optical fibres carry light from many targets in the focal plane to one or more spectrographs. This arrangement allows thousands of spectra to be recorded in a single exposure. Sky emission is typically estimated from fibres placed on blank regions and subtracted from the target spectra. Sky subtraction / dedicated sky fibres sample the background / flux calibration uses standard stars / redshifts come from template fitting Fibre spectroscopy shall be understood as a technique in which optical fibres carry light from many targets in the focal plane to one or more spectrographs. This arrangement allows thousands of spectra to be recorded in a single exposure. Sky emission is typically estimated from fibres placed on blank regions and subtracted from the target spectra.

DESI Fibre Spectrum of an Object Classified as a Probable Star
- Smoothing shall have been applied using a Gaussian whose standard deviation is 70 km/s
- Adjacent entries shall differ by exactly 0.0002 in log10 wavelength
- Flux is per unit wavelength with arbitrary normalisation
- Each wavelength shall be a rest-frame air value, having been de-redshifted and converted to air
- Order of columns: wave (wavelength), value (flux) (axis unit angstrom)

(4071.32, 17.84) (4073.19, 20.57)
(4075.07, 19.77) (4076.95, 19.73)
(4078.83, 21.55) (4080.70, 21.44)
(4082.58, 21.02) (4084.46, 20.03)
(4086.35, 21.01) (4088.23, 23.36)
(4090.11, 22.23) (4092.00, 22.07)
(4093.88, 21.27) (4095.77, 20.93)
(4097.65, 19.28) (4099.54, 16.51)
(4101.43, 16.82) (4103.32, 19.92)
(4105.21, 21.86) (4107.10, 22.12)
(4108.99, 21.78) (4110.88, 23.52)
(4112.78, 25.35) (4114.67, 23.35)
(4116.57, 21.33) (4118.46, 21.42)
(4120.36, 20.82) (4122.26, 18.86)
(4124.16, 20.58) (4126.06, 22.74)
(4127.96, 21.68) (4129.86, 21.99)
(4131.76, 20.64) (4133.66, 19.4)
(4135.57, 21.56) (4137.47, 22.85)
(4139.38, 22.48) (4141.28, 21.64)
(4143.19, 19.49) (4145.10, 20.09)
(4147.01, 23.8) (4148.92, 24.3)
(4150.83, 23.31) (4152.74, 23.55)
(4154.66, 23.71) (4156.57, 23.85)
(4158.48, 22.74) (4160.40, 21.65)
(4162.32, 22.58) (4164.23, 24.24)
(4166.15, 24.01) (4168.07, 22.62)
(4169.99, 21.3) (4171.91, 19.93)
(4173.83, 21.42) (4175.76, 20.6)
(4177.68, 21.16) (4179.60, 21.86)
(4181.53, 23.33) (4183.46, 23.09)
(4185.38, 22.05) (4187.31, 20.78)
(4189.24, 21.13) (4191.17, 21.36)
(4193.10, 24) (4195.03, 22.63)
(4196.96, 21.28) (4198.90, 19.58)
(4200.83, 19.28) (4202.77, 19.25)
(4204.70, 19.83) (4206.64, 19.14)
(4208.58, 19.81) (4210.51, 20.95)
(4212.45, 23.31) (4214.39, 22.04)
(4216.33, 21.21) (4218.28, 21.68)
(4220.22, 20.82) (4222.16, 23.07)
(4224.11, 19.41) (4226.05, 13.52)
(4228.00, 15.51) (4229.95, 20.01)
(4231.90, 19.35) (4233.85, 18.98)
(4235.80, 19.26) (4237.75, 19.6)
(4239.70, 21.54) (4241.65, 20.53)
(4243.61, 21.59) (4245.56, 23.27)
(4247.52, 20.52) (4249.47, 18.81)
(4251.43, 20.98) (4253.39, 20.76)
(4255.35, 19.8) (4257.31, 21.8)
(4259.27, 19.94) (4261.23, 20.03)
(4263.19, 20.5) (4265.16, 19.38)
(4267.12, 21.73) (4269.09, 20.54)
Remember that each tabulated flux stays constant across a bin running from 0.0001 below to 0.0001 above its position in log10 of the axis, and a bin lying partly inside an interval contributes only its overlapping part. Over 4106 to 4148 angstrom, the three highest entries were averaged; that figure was 24.2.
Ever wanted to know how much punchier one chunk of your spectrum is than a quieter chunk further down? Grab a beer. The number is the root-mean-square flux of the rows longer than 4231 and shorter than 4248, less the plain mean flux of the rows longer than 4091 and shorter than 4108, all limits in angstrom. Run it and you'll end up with 0.47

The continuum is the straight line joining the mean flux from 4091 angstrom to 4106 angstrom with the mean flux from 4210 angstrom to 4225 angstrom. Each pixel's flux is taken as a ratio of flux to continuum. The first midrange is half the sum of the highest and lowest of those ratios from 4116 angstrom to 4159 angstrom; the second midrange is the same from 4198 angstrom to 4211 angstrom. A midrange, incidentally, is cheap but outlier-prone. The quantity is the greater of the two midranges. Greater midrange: 1.058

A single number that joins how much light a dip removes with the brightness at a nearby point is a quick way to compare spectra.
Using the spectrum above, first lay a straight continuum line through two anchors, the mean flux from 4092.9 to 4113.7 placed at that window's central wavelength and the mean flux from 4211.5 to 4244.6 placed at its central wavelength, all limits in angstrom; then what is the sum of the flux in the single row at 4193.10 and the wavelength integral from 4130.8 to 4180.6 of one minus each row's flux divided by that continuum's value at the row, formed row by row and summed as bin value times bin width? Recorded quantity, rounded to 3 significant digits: 20.2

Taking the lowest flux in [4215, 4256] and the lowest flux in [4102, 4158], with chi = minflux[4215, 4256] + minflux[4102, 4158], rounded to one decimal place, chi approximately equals 32.4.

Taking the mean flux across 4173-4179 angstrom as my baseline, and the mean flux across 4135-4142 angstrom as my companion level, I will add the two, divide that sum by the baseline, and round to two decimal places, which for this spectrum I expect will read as 2.05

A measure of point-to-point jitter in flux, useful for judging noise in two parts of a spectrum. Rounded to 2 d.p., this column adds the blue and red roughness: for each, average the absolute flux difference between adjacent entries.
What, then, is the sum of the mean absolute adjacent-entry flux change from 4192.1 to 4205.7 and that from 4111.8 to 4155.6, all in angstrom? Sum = 2.14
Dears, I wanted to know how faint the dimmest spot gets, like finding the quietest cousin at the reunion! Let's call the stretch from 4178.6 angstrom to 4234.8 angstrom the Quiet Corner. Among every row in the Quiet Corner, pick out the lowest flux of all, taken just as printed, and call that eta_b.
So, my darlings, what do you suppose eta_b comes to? 13.52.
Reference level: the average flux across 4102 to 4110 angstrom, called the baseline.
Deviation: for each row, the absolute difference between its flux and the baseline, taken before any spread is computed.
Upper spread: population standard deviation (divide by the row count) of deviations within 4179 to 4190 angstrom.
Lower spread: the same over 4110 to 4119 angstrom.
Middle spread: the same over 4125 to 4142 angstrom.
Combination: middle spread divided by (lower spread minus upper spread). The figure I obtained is 0.7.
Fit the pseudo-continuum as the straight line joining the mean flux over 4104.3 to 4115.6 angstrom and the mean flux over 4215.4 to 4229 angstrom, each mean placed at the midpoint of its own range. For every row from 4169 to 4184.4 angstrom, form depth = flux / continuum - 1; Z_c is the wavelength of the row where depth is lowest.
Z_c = 4171.91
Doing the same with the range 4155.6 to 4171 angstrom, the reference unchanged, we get 4169.99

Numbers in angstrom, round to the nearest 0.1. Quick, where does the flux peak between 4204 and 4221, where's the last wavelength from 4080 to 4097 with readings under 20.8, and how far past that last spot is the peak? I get 128.0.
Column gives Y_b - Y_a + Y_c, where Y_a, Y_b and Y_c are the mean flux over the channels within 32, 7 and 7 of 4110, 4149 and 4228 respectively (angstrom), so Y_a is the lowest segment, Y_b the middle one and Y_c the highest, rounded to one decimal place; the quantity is 19.9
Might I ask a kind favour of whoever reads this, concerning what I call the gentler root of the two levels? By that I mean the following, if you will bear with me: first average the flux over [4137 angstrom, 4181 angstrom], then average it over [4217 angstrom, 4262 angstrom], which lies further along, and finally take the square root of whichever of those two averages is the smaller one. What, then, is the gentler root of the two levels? 4.48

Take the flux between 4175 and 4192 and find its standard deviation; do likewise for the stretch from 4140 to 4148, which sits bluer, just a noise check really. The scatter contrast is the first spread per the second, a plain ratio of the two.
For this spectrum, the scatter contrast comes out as 0.5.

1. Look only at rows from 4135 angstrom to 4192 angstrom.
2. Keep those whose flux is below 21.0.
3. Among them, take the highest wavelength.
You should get 4187.31 angstrom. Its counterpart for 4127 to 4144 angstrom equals 4143.19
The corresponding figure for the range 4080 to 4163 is 4145.10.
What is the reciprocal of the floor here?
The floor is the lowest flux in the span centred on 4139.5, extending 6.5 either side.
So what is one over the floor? 0.052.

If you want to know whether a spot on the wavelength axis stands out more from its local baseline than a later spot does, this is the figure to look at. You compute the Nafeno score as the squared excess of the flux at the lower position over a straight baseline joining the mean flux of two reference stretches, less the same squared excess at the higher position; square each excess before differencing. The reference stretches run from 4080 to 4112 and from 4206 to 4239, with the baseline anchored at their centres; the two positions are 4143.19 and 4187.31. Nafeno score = 1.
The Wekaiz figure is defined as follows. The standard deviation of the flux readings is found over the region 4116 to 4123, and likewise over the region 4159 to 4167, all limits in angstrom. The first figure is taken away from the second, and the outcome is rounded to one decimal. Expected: 0.0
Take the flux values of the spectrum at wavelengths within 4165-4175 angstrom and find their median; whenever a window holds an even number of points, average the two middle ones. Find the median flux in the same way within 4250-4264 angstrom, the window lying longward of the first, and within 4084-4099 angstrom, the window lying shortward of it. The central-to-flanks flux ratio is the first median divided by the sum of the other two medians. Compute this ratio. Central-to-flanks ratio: 0.51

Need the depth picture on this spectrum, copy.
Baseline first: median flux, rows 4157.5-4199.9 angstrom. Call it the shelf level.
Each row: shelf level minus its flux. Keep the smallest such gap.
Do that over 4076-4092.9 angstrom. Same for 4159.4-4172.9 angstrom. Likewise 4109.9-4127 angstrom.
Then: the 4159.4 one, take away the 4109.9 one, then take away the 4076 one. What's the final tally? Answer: 2.7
